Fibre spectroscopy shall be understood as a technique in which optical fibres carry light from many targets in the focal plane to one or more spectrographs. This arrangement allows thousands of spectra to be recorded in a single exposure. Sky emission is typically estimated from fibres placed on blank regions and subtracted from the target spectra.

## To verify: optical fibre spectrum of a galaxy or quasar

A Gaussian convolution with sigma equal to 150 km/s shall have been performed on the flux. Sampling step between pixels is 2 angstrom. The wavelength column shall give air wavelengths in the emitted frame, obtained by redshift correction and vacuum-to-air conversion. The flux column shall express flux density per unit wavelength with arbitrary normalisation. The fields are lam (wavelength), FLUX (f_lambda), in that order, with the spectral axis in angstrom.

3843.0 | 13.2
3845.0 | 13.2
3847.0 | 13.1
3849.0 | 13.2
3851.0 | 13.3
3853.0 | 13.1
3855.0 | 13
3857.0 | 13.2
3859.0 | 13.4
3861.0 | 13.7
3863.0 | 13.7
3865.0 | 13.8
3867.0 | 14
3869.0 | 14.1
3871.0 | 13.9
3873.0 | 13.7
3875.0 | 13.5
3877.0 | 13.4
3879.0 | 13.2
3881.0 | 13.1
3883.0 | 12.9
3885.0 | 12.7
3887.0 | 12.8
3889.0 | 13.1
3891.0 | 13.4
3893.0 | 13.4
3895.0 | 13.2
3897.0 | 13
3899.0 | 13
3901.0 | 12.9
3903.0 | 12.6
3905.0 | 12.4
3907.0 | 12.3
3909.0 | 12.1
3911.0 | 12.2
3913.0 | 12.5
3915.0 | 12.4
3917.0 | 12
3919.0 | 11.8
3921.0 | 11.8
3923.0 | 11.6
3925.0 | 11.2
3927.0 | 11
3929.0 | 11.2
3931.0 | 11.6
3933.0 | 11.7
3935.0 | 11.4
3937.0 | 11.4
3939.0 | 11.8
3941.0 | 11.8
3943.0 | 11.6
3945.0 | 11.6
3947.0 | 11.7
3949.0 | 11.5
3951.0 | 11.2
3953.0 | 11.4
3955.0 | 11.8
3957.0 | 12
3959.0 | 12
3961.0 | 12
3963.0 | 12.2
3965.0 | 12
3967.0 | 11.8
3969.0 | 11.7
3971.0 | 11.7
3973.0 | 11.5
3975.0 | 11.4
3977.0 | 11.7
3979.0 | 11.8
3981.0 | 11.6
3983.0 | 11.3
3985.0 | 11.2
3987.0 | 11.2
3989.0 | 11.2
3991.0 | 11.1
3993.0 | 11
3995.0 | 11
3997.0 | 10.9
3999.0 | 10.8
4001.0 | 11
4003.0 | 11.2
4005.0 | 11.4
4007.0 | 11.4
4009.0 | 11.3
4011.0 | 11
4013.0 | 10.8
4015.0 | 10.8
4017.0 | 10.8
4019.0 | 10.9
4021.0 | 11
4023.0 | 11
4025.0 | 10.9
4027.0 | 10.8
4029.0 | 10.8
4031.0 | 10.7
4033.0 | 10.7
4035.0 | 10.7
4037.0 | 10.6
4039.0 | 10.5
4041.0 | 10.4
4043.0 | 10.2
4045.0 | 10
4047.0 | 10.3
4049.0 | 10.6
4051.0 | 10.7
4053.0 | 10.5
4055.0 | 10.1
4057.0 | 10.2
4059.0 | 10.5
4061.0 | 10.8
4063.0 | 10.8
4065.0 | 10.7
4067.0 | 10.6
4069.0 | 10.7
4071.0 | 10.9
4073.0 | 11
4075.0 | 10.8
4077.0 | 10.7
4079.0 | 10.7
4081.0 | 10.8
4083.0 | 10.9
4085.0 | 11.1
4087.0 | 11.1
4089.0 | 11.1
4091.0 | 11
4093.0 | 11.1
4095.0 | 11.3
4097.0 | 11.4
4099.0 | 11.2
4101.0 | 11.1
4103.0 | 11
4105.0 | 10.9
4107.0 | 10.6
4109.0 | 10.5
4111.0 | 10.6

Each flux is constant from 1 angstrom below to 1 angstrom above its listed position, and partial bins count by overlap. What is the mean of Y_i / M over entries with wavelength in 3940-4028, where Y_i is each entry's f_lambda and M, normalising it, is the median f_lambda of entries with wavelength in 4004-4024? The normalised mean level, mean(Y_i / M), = 1.03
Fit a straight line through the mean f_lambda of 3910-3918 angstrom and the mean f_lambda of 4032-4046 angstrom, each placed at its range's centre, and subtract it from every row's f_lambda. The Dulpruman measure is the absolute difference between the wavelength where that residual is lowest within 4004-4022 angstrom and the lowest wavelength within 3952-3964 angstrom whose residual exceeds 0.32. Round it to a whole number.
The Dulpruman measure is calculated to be 56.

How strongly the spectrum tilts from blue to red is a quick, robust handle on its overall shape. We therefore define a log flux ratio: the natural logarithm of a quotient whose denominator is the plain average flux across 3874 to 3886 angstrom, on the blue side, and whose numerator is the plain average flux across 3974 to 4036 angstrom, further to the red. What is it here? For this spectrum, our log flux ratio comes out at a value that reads -0.17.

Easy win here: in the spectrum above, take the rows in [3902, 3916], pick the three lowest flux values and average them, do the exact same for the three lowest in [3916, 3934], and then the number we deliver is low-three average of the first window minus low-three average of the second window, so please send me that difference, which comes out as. 1.1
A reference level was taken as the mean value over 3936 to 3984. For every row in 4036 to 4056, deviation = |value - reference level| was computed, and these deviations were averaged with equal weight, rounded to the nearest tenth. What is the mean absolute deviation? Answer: 1.3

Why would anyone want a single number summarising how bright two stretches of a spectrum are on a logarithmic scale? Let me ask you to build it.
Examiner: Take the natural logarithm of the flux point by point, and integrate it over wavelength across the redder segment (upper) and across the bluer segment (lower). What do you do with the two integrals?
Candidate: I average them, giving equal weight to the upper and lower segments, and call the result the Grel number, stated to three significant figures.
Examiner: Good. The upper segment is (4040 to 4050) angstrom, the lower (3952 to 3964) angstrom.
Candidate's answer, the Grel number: 26.5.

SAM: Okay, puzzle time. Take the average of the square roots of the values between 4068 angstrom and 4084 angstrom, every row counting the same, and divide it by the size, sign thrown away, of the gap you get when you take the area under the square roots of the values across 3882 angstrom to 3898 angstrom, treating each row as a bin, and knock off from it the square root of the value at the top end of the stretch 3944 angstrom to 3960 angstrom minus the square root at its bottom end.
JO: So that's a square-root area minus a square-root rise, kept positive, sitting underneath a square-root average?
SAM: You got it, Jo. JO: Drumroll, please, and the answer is 0.0569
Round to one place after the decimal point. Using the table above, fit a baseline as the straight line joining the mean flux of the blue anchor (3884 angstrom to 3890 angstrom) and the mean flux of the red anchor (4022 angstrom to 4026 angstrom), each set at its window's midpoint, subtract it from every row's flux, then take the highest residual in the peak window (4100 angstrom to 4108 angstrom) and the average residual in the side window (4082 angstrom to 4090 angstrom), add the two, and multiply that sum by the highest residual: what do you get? 2.7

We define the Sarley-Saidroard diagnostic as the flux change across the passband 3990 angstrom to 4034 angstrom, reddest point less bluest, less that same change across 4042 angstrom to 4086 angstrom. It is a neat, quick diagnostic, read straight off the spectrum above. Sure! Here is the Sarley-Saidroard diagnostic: -1.3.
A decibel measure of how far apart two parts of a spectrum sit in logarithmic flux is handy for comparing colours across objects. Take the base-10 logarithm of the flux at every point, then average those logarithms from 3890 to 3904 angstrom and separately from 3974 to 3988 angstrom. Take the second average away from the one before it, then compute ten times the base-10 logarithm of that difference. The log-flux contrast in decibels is -12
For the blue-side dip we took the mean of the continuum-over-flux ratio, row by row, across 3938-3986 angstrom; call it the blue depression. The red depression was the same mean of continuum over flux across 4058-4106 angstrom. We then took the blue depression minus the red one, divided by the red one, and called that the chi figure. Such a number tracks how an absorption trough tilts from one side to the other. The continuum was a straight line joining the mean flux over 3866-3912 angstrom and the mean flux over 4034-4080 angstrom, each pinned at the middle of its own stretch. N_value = 0.10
